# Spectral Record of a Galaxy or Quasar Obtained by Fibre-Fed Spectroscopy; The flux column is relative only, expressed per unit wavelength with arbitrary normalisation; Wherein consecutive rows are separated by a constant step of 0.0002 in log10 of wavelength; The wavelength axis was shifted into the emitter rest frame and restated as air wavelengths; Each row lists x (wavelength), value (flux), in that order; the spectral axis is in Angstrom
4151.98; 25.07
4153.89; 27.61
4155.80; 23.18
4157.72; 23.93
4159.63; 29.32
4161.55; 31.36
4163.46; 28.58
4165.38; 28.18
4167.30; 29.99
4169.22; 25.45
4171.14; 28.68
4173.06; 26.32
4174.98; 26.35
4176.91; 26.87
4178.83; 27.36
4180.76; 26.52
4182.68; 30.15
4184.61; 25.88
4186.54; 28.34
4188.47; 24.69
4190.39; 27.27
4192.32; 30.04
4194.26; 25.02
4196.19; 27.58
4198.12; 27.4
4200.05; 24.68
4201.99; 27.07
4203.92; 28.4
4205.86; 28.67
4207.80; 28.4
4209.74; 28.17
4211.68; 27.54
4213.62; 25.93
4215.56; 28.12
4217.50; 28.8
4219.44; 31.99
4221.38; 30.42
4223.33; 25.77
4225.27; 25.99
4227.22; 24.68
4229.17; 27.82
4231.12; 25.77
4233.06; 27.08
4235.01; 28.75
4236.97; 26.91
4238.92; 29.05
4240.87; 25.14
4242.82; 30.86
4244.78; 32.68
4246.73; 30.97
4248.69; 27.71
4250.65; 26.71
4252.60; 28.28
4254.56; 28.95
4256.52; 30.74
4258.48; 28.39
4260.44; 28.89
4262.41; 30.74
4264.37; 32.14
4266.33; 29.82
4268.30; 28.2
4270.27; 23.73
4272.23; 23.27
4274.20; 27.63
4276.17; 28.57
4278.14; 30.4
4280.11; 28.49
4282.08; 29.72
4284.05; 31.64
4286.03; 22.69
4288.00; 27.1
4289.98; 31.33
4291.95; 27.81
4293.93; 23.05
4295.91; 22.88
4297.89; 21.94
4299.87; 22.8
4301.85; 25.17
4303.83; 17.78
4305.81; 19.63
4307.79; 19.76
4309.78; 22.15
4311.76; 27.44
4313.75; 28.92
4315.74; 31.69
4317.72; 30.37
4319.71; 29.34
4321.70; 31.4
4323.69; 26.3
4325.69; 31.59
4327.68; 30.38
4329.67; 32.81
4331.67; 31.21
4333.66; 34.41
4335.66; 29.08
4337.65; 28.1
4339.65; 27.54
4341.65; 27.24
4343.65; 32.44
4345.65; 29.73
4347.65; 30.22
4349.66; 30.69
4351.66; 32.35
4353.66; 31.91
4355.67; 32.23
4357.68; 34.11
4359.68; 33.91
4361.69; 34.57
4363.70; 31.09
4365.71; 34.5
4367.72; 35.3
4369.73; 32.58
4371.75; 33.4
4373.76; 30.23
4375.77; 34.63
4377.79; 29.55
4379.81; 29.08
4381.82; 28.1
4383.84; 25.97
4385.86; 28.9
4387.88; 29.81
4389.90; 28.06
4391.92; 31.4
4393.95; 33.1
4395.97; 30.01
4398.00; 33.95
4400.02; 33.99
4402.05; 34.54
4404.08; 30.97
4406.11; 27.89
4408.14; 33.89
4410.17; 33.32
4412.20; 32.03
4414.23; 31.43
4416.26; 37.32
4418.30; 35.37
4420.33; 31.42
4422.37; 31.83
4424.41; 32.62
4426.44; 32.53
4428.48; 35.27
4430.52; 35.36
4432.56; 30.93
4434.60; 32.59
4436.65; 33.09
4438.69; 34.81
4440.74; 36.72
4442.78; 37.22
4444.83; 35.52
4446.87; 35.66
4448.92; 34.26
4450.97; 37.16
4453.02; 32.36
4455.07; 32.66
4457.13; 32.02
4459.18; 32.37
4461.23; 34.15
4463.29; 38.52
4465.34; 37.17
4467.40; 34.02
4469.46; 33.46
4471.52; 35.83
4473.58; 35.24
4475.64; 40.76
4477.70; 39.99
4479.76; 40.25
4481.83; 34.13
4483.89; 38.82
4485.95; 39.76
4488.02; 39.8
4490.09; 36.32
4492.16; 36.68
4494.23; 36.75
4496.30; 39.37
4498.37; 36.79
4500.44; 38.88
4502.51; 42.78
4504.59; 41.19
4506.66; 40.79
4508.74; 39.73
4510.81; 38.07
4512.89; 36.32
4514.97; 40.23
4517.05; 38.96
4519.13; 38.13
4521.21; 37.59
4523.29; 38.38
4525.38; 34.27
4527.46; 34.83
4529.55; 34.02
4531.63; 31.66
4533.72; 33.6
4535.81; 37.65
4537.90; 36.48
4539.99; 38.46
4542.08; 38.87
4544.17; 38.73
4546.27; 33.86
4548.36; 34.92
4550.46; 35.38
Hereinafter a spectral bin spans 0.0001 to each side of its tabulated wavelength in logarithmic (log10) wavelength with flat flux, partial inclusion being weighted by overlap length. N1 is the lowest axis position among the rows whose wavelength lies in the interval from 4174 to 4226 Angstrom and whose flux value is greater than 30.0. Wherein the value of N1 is 4182.68 Angstrom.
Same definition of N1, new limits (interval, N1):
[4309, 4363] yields 4315.74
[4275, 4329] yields 4278.14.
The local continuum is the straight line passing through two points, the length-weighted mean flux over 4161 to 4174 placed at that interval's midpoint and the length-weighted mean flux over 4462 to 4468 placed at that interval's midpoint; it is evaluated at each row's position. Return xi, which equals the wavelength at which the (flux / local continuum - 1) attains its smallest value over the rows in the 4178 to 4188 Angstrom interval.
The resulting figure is 4184.61 Angstrom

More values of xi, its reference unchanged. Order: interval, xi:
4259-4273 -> 4272.23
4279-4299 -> 4297.89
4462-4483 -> 4469.46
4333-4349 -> 4341.65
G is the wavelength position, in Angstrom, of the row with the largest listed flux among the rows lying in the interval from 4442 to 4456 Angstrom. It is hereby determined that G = 4442.78 Angstrom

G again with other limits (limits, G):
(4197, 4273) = 4244.78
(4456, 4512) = 4502.51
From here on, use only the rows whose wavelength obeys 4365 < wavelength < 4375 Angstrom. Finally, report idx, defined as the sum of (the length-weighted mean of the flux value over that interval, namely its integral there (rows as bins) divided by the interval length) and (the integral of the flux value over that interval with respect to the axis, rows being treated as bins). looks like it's 365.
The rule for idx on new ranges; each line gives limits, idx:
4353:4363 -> 366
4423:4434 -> 399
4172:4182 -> 295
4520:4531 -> 429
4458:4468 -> 388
